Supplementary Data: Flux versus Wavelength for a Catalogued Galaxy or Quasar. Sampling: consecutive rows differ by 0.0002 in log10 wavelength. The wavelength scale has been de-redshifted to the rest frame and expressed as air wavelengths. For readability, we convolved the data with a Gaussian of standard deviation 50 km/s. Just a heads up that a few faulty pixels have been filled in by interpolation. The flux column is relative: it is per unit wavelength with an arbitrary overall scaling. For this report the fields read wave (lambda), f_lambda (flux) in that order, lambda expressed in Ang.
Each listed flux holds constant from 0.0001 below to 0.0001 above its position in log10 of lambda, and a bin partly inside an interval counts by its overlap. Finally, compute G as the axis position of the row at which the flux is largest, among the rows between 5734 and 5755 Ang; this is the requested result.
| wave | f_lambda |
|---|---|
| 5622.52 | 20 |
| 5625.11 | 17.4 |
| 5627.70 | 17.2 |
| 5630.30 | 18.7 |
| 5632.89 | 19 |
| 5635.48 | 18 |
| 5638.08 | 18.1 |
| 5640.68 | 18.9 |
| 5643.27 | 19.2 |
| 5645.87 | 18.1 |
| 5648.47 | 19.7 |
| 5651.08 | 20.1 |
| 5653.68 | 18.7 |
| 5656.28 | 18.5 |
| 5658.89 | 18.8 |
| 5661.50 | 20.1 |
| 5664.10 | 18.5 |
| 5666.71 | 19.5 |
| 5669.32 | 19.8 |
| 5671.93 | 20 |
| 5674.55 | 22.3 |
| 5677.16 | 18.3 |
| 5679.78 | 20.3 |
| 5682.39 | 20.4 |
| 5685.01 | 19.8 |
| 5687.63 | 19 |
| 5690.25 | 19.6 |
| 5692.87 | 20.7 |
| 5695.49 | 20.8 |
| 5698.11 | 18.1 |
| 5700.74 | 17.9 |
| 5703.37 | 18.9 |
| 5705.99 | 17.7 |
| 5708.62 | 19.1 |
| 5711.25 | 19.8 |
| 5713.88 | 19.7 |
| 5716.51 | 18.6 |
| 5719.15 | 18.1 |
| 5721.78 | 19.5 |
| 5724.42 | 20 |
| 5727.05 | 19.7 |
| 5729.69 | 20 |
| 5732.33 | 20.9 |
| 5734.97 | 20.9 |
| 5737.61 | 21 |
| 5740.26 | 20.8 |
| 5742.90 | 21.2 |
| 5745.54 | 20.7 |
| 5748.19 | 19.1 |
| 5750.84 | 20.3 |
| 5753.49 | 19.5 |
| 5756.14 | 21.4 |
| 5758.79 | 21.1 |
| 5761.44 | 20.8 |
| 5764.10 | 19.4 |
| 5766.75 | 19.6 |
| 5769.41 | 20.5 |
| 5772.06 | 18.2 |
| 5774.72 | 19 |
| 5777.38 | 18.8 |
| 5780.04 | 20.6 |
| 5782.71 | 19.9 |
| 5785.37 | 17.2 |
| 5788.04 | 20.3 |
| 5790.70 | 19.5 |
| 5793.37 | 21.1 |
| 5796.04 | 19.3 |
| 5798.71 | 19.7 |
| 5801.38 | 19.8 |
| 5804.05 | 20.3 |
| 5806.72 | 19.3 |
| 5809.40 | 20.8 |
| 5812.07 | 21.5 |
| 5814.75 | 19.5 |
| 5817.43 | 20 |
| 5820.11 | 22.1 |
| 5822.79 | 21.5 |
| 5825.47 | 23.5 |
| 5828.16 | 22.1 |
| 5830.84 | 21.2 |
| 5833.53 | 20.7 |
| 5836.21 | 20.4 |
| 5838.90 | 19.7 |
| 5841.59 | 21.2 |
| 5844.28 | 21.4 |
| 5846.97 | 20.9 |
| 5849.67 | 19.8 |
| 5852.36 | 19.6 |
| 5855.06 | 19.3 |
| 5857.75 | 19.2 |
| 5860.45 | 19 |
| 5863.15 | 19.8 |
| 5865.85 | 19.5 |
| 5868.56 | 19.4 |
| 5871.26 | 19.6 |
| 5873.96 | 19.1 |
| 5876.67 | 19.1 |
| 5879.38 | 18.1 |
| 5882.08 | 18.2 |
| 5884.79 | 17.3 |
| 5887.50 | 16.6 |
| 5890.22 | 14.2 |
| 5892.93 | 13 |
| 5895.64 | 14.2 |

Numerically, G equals 5742.90 Ang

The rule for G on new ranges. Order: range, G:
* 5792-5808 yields 5793.37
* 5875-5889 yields 5876.67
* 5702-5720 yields 5711.25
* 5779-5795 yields 5793.37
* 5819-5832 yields 5825.47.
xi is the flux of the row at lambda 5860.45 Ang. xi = 19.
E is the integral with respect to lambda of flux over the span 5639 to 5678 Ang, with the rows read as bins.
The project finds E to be 755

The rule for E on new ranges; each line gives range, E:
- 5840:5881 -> 806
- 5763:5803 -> 781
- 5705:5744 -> 773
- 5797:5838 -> 853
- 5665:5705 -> 787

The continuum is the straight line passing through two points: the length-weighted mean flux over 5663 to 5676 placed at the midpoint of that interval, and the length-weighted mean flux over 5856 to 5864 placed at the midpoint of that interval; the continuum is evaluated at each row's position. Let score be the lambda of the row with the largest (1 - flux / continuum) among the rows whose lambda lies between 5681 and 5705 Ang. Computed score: 5700.74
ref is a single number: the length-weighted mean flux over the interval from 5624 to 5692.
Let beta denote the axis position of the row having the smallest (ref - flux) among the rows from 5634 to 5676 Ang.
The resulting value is 5674.55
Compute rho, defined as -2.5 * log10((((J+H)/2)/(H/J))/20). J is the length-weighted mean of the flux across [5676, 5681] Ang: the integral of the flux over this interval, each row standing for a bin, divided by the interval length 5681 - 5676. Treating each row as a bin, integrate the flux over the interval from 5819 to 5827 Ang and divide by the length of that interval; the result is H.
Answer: 0.116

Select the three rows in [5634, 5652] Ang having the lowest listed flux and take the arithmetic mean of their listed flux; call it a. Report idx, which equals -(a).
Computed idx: -18.1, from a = 18.1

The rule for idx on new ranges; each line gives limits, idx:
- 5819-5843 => -20.3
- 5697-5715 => -17.9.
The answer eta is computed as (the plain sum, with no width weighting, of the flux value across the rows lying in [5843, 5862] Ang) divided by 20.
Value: 6.96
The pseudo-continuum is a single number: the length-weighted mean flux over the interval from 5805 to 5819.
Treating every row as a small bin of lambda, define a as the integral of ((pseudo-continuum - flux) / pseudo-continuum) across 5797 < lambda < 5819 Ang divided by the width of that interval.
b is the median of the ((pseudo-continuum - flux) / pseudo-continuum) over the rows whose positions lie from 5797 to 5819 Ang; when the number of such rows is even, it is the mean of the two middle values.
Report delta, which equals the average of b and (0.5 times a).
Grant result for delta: 0.010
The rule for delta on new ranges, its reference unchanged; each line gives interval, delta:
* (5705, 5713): 0.044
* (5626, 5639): 0.079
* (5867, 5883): 0.045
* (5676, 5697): 0.010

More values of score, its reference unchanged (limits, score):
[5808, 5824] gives 5814.75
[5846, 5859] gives 5857.75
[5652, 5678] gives 5677.16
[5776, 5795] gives 5785.37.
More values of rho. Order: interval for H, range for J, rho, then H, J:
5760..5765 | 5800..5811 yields -0.003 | 20.2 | 20.1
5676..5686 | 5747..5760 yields -0.031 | 19.7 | 20.3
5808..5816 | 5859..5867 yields 0.063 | 20.6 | 19.4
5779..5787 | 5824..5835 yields -0.169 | 19.2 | 21.9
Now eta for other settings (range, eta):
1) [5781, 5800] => 6.85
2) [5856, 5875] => 6.78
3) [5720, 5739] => 7.10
